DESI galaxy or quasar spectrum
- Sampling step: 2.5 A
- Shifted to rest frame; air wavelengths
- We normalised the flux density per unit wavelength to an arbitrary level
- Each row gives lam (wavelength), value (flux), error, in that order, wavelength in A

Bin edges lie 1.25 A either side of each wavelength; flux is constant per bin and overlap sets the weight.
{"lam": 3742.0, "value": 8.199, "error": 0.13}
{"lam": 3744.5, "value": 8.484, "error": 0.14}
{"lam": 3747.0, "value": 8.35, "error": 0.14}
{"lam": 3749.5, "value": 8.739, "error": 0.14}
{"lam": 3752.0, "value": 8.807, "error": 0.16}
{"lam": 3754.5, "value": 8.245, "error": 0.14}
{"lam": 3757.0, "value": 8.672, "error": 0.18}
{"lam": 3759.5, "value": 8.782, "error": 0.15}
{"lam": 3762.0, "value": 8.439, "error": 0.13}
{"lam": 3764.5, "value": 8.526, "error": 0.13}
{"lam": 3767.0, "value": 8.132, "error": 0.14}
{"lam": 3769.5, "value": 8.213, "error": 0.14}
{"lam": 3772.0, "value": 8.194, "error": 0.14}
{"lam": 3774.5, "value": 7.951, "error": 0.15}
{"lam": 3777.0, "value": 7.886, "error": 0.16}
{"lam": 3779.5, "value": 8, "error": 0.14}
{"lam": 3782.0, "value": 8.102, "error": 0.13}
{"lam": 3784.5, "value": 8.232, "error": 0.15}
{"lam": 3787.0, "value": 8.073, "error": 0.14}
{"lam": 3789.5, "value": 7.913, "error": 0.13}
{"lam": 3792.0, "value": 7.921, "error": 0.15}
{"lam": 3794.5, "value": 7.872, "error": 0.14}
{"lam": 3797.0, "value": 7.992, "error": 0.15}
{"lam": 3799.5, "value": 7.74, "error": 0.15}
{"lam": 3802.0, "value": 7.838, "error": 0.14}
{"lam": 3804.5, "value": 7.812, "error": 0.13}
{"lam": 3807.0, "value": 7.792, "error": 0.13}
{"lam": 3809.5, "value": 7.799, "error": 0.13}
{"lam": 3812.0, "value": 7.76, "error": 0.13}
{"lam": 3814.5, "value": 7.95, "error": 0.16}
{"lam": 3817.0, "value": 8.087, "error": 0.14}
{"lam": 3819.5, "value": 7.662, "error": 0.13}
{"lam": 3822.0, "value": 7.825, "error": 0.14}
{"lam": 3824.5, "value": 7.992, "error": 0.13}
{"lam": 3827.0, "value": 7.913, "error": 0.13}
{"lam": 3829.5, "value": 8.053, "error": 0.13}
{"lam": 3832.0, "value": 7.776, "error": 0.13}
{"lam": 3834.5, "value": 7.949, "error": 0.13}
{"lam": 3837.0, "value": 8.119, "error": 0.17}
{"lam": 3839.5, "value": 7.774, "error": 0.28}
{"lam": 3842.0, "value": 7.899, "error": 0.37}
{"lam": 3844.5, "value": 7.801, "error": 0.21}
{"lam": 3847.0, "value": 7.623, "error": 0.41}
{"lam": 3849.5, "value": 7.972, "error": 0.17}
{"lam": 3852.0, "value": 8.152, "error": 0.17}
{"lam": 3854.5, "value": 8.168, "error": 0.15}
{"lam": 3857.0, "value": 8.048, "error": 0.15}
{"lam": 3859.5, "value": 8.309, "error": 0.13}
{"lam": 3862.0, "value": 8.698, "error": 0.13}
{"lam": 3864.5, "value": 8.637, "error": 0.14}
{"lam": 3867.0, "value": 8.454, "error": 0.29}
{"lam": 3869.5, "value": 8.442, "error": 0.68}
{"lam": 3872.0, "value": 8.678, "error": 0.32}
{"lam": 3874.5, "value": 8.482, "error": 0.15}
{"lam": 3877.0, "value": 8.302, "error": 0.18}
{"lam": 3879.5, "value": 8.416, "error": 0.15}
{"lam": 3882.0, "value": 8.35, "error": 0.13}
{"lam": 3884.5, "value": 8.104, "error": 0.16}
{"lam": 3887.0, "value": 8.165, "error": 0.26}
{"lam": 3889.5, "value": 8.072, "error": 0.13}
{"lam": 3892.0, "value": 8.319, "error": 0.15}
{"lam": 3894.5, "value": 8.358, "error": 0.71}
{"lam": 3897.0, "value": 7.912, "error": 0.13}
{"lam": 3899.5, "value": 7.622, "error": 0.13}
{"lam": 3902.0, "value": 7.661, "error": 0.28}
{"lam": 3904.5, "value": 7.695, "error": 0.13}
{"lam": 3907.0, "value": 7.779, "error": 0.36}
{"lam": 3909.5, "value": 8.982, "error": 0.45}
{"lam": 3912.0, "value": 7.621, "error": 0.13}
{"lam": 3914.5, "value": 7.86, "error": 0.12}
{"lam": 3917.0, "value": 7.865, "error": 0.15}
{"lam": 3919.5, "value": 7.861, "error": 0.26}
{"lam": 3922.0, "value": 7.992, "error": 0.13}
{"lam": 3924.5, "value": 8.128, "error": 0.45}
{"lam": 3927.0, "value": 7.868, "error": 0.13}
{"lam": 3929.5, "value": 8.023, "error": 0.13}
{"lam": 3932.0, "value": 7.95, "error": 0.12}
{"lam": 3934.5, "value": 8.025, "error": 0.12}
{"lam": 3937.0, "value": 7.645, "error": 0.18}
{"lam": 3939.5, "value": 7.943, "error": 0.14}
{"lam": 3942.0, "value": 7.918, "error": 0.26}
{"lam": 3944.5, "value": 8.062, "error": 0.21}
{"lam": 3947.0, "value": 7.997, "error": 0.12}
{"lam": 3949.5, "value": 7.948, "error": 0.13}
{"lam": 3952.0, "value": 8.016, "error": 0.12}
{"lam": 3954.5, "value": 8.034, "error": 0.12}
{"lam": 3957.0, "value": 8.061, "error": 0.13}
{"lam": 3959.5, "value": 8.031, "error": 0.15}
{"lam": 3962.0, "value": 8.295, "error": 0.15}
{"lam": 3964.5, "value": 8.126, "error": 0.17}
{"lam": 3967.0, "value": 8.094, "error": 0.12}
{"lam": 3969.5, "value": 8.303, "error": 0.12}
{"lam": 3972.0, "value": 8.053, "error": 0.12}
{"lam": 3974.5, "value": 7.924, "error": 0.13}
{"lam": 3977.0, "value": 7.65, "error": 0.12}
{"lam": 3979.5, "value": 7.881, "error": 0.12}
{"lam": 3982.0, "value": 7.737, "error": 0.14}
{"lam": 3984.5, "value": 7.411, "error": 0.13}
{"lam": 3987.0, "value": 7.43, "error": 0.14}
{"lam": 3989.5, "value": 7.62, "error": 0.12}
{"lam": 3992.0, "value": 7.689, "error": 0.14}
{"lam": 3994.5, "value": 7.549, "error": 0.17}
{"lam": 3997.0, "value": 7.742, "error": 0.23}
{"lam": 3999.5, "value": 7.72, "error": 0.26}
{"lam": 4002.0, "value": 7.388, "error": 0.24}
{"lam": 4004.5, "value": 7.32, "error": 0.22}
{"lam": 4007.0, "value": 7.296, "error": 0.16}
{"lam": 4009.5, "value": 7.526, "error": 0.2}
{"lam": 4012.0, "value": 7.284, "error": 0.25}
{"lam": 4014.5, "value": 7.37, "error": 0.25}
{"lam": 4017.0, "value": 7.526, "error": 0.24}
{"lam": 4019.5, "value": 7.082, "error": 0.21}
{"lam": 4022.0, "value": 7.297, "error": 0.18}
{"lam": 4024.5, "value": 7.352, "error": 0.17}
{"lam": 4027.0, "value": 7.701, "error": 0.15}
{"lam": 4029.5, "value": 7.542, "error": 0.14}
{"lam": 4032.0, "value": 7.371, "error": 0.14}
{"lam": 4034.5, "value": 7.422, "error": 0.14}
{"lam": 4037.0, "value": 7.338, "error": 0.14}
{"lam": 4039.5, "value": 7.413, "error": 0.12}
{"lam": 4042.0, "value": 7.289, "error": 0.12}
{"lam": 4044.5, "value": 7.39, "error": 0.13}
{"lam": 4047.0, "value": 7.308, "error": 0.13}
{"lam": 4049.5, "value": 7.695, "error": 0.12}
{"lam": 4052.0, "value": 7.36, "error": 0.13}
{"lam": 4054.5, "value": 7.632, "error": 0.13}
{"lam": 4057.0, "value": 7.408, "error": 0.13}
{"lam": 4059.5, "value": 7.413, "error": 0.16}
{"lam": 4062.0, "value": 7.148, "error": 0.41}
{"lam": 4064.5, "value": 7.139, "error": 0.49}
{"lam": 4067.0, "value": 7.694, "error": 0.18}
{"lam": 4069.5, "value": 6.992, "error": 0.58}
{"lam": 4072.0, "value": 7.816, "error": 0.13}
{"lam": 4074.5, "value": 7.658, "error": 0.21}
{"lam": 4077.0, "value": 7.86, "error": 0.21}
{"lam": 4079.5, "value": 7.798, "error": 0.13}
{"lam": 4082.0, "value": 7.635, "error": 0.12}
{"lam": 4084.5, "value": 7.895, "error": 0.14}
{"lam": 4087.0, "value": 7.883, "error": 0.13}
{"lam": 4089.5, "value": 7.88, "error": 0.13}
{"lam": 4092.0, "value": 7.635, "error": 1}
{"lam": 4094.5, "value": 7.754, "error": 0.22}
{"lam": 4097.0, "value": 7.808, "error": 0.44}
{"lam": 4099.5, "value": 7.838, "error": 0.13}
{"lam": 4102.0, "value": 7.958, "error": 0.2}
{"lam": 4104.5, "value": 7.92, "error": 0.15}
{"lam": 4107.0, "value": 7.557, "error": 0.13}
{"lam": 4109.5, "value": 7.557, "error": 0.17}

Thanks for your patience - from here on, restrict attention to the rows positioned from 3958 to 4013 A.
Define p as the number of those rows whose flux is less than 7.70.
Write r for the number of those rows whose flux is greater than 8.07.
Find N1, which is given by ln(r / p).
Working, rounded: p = 11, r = 4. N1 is -1.0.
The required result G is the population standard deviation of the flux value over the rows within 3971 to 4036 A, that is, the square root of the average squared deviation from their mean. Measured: 0.22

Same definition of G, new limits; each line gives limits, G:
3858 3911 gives 0.36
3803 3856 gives 0.15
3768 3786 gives 0.13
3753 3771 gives 0.23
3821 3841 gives 0.12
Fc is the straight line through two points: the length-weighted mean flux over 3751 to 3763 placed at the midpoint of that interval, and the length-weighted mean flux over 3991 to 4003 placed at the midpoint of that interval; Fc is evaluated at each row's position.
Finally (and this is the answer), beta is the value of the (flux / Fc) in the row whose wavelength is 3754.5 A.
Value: 0.96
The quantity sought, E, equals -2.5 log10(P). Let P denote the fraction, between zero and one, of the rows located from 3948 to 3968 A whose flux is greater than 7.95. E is 0.14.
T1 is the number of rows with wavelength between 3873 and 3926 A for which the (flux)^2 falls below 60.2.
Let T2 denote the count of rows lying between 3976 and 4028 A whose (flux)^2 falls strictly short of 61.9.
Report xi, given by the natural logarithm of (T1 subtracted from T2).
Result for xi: 2.8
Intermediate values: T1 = 4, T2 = 20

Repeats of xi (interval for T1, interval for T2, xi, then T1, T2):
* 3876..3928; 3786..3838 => 1.6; 4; 9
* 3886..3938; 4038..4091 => 2.6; 5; 18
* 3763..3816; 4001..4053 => 3.0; 1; 21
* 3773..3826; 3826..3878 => 0.7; 2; 4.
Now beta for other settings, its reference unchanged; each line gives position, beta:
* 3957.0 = 1.04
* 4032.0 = 0.99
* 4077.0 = 1.08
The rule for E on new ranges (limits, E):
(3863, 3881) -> 0.00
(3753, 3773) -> 0.00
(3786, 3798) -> 0.99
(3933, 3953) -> 0.75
